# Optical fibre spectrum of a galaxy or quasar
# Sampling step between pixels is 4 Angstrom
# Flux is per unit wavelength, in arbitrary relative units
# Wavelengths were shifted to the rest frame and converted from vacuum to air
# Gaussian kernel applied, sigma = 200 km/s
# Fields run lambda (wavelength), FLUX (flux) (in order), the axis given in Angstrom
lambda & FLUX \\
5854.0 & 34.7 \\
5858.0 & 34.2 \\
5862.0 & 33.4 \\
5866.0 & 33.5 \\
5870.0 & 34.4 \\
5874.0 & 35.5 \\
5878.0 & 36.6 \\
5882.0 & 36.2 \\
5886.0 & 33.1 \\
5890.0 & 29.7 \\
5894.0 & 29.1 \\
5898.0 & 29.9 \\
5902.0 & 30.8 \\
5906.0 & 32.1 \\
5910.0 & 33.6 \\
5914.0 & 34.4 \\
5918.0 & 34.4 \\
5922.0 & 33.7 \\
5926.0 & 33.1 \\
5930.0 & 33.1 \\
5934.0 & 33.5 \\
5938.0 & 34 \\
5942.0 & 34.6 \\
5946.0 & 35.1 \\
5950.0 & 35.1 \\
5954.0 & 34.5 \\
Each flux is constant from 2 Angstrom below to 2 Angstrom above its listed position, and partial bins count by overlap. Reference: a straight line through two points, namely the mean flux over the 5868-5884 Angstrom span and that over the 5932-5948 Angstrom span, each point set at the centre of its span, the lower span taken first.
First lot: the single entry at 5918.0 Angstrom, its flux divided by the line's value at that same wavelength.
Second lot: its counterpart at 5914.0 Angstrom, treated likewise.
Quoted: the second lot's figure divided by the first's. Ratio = 1.00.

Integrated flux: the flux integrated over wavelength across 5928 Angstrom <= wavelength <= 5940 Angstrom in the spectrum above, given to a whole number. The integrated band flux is 402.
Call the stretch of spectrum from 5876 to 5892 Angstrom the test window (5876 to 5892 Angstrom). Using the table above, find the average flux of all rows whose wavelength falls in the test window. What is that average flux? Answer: 33.9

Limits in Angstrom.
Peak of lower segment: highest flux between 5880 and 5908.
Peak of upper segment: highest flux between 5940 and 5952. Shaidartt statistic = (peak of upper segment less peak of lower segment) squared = 1.2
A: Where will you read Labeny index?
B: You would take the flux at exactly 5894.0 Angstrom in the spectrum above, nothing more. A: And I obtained 29.1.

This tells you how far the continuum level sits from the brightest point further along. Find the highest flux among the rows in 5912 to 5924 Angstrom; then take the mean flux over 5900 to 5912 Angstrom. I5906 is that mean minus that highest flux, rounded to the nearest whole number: -2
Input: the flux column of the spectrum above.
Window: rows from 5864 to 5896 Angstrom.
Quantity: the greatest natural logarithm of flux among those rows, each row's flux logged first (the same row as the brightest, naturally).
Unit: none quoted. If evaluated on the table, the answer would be 3.60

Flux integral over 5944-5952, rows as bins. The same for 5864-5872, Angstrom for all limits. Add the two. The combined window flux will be 552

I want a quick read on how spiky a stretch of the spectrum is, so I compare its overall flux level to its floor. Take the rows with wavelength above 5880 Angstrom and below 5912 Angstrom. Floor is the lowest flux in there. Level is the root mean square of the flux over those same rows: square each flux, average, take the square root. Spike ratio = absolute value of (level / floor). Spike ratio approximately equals 1.10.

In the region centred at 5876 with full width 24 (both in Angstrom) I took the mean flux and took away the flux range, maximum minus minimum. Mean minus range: 31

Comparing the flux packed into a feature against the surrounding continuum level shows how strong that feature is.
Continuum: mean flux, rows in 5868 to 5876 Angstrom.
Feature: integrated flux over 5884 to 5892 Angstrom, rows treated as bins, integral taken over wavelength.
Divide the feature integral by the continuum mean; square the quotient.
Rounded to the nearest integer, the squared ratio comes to 52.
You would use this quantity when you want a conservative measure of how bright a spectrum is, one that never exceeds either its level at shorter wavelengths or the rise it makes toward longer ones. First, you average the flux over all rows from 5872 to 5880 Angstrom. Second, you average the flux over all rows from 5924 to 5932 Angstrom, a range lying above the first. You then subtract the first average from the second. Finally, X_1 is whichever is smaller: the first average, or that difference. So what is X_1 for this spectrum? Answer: -3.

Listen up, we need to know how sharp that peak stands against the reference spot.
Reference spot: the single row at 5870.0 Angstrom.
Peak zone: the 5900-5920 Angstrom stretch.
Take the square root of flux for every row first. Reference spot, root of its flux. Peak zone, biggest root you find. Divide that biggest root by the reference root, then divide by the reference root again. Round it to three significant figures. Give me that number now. 0.170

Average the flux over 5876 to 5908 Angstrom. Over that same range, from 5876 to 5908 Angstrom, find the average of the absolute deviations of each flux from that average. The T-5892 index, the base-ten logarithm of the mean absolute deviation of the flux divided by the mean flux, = -1.1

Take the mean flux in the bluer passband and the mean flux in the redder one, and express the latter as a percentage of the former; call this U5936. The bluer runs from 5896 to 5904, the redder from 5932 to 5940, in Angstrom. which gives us 111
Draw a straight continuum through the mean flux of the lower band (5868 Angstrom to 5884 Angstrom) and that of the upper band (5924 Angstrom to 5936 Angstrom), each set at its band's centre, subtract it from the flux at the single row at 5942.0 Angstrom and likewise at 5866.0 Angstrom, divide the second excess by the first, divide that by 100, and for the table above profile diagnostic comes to -0.014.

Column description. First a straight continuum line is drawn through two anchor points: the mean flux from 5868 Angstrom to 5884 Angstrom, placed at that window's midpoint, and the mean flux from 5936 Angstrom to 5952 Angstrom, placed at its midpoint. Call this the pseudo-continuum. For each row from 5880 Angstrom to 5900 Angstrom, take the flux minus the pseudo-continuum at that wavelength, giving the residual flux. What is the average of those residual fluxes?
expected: -3.9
